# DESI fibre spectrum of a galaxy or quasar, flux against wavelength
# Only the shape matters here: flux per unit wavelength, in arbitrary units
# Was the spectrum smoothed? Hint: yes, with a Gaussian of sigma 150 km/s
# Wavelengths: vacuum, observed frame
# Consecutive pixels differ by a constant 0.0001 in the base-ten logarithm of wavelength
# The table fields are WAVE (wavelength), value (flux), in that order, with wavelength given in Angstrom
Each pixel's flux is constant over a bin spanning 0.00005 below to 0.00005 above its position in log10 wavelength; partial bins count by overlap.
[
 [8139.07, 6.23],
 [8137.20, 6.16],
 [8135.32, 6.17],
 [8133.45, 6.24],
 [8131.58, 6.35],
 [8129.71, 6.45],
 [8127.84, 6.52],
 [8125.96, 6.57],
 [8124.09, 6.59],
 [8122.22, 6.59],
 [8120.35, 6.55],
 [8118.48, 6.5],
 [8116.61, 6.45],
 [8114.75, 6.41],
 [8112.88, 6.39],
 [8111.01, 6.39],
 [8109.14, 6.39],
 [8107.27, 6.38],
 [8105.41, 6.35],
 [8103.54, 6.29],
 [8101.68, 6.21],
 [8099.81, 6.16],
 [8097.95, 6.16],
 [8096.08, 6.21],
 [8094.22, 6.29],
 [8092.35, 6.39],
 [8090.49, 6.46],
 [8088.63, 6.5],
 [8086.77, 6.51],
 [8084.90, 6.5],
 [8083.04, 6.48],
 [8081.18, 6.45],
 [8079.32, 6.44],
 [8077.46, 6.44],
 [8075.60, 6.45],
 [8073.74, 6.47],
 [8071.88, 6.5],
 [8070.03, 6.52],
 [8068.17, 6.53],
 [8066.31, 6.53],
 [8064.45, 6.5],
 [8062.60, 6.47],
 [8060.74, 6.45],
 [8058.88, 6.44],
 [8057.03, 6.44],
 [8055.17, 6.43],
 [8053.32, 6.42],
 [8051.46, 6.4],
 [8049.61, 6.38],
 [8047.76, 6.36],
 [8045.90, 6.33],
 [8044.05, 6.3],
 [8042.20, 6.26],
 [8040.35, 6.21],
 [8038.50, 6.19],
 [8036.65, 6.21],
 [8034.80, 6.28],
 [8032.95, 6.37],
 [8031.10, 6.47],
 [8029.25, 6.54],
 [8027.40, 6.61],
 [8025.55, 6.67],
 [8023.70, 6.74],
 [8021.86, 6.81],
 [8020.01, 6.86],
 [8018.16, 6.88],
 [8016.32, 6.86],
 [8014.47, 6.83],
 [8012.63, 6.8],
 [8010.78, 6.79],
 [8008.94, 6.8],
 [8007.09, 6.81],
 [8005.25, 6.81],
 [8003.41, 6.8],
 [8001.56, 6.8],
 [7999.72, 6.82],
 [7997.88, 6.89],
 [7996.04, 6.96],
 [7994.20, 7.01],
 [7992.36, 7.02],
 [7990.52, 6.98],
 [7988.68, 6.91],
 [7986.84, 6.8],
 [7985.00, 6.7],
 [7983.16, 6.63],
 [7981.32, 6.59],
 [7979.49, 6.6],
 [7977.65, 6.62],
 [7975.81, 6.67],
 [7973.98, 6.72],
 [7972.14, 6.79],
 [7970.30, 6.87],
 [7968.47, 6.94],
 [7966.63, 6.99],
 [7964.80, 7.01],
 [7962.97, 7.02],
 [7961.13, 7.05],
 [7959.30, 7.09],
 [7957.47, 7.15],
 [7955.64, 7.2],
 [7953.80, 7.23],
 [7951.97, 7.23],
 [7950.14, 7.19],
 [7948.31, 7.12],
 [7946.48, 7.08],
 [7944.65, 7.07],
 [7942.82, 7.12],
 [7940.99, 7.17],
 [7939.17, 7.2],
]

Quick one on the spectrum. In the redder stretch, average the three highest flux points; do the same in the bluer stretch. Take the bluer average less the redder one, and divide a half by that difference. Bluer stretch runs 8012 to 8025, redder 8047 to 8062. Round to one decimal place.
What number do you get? 1.2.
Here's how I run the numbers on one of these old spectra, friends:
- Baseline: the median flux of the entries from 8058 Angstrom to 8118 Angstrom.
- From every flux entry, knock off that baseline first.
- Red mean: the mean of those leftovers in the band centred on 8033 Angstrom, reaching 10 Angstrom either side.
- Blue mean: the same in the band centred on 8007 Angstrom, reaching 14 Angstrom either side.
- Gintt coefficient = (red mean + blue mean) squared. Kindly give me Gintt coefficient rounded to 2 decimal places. 0.14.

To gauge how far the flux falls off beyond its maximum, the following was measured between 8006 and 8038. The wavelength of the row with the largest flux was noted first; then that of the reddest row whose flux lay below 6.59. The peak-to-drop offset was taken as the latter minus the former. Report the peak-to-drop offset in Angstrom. 18.5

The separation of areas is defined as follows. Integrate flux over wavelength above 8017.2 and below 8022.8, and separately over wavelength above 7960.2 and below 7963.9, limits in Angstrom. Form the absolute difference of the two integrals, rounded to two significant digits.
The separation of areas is 12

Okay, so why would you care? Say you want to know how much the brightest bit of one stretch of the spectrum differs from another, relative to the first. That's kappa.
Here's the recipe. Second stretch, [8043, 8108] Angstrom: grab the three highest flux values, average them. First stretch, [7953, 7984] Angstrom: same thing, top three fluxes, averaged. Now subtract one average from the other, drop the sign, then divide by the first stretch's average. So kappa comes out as 0.093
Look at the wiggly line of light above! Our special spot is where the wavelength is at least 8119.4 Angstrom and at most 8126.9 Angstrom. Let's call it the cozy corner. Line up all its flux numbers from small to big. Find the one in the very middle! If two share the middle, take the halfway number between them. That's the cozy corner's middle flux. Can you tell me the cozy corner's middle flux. 6.58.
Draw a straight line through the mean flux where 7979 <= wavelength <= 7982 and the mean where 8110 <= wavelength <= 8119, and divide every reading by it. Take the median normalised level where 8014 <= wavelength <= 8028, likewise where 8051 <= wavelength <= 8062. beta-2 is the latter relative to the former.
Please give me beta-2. 0.95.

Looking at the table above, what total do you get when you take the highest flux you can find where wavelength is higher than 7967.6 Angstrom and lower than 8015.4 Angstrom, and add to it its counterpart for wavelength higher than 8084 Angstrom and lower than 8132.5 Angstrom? 13.6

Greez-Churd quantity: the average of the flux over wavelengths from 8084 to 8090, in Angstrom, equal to 6.50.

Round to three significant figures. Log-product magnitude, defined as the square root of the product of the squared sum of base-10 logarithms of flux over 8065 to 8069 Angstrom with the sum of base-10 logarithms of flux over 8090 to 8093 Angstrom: 2.07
